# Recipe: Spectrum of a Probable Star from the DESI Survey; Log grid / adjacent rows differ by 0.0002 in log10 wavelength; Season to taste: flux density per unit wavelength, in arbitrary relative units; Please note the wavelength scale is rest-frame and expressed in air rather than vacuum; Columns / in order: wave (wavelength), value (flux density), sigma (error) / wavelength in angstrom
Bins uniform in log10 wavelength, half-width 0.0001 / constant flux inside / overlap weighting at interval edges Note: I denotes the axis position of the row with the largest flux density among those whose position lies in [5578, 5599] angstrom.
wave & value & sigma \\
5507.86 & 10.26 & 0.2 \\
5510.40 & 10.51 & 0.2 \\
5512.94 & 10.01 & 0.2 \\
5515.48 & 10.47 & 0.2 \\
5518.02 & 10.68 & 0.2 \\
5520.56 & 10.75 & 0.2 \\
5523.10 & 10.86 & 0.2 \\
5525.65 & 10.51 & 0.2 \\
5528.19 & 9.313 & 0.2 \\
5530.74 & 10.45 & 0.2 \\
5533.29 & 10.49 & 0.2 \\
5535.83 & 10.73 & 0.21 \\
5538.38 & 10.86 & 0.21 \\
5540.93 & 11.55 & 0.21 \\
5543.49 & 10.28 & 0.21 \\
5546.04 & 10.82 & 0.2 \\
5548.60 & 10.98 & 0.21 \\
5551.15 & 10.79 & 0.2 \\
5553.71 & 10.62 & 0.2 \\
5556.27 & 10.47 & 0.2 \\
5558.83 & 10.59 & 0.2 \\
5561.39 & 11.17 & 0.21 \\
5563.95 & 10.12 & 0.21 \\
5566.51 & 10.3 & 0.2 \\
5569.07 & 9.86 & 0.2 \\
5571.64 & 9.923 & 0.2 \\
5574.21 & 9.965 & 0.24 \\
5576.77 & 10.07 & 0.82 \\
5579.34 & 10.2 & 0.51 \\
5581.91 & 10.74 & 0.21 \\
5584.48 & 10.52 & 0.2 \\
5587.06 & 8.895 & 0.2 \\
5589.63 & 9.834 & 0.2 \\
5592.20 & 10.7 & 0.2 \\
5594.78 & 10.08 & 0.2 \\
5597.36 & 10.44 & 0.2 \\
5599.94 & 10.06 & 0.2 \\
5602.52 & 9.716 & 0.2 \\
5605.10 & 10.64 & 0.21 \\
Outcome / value 5581.91 angstrom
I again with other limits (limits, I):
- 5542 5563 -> 5561.39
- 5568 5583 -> 5581.91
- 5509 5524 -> 5523.10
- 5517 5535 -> 5523.10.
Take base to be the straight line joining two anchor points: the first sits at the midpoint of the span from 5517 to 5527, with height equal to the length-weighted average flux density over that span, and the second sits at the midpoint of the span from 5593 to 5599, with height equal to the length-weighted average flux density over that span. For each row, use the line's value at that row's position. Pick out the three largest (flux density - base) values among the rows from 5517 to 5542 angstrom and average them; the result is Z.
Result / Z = 0.47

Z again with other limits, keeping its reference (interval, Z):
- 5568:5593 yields 0.33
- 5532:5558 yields 0.56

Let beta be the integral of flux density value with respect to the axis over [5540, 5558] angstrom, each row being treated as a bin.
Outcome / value 194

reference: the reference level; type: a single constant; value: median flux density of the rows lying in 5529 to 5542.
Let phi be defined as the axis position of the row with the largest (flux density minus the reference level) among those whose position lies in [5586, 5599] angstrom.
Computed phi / 5592.20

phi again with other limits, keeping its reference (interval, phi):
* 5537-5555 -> 5540.93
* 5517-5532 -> 5523.10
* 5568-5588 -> 5581.91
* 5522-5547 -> 5540.93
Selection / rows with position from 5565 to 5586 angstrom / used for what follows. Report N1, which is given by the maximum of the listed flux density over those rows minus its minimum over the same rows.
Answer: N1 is 0.9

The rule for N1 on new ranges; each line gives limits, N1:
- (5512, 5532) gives 1.5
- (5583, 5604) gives 1.8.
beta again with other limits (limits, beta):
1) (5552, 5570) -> 188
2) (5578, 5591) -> 131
